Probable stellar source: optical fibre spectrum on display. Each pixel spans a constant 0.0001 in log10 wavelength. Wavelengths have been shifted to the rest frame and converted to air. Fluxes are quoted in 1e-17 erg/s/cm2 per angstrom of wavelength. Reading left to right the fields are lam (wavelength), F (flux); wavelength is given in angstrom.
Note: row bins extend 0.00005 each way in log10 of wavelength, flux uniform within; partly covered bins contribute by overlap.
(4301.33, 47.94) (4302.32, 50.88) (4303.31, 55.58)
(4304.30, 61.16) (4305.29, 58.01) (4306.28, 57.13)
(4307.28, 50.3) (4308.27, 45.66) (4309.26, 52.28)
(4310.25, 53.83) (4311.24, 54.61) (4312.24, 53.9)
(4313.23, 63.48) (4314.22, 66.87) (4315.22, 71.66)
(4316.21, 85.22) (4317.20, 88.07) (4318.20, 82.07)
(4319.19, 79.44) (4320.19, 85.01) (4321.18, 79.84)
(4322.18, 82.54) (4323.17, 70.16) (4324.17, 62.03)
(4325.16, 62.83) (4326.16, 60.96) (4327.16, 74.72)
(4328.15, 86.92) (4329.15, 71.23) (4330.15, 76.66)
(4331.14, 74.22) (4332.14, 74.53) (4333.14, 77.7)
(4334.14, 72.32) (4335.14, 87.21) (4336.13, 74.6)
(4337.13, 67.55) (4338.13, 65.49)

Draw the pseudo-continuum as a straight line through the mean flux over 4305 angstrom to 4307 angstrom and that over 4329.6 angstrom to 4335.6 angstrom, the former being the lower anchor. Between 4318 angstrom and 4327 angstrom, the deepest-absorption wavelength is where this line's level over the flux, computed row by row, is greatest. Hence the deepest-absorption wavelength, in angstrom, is 4326.16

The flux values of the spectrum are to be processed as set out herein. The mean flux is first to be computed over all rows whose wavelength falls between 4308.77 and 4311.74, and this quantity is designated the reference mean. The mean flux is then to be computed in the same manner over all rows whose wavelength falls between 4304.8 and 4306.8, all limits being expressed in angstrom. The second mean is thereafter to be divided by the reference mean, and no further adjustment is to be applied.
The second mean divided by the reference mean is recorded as 1.07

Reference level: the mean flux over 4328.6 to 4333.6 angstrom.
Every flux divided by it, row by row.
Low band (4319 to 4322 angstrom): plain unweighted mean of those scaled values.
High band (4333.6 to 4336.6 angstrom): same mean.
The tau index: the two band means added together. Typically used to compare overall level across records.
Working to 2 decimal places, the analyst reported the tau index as 2.13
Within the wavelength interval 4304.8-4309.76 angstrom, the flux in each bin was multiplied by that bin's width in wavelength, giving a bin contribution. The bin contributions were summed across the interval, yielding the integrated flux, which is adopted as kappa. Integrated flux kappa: 261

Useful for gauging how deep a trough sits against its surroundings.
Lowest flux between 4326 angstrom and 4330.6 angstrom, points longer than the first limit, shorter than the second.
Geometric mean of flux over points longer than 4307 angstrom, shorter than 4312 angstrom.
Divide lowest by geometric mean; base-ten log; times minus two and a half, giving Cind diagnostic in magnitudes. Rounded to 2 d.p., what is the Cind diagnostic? -0.19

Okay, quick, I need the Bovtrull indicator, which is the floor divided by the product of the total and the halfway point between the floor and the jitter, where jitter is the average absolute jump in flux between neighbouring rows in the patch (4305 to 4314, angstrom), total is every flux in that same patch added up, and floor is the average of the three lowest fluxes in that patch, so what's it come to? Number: 0.0038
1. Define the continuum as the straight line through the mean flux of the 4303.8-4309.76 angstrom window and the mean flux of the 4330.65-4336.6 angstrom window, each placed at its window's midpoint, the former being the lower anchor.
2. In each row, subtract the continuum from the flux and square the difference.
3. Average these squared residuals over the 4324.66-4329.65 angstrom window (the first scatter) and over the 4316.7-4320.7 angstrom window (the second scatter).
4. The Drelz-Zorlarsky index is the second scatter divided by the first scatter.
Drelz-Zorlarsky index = 5.3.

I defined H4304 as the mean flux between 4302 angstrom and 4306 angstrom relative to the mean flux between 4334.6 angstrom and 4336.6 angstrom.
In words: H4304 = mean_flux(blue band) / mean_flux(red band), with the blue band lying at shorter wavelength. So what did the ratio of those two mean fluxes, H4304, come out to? 0.70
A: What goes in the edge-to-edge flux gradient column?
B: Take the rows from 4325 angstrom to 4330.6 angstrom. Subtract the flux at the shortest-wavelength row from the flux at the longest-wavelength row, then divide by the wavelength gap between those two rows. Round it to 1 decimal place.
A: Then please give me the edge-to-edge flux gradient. 2.8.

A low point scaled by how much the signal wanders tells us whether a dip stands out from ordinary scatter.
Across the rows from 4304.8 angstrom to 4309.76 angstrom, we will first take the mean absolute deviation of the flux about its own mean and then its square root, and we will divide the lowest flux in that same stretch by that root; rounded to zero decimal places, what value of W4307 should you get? 23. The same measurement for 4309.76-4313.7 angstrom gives 29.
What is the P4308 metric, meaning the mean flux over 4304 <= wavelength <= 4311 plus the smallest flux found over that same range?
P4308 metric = 100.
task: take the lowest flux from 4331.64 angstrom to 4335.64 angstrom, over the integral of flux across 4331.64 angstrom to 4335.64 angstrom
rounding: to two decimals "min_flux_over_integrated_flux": 0.23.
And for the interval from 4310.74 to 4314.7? 0.23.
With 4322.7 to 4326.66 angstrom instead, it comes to 0.24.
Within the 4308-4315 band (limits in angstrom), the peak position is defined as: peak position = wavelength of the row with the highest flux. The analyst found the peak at 4314.22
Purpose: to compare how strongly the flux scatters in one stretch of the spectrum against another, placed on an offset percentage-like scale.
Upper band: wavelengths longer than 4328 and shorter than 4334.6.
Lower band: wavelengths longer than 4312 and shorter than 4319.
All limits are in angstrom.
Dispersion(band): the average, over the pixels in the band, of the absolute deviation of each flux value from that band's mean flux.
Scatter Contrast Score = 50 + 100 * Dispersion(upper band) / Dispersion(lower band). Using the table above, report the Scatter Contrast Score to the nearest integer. 85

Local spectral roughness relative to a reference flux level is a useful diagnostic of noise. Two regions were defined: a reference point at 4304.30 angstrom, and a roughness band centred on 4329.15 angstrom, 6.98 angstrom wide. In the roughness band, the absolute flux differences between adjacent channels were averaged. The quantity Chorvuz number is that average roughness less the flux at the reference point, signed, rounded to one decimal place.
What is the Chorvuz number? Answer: -52.9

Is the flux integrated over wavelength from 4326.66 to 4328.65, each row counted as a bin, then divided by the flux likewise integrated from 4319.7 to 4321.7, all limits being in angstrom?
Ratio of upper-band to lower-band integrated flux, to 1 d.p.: 1.0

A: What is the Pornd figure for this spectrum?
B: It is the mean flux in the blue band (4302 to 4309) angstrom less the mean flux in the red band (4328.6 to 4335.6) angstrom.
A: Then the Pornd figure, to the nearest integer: -22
